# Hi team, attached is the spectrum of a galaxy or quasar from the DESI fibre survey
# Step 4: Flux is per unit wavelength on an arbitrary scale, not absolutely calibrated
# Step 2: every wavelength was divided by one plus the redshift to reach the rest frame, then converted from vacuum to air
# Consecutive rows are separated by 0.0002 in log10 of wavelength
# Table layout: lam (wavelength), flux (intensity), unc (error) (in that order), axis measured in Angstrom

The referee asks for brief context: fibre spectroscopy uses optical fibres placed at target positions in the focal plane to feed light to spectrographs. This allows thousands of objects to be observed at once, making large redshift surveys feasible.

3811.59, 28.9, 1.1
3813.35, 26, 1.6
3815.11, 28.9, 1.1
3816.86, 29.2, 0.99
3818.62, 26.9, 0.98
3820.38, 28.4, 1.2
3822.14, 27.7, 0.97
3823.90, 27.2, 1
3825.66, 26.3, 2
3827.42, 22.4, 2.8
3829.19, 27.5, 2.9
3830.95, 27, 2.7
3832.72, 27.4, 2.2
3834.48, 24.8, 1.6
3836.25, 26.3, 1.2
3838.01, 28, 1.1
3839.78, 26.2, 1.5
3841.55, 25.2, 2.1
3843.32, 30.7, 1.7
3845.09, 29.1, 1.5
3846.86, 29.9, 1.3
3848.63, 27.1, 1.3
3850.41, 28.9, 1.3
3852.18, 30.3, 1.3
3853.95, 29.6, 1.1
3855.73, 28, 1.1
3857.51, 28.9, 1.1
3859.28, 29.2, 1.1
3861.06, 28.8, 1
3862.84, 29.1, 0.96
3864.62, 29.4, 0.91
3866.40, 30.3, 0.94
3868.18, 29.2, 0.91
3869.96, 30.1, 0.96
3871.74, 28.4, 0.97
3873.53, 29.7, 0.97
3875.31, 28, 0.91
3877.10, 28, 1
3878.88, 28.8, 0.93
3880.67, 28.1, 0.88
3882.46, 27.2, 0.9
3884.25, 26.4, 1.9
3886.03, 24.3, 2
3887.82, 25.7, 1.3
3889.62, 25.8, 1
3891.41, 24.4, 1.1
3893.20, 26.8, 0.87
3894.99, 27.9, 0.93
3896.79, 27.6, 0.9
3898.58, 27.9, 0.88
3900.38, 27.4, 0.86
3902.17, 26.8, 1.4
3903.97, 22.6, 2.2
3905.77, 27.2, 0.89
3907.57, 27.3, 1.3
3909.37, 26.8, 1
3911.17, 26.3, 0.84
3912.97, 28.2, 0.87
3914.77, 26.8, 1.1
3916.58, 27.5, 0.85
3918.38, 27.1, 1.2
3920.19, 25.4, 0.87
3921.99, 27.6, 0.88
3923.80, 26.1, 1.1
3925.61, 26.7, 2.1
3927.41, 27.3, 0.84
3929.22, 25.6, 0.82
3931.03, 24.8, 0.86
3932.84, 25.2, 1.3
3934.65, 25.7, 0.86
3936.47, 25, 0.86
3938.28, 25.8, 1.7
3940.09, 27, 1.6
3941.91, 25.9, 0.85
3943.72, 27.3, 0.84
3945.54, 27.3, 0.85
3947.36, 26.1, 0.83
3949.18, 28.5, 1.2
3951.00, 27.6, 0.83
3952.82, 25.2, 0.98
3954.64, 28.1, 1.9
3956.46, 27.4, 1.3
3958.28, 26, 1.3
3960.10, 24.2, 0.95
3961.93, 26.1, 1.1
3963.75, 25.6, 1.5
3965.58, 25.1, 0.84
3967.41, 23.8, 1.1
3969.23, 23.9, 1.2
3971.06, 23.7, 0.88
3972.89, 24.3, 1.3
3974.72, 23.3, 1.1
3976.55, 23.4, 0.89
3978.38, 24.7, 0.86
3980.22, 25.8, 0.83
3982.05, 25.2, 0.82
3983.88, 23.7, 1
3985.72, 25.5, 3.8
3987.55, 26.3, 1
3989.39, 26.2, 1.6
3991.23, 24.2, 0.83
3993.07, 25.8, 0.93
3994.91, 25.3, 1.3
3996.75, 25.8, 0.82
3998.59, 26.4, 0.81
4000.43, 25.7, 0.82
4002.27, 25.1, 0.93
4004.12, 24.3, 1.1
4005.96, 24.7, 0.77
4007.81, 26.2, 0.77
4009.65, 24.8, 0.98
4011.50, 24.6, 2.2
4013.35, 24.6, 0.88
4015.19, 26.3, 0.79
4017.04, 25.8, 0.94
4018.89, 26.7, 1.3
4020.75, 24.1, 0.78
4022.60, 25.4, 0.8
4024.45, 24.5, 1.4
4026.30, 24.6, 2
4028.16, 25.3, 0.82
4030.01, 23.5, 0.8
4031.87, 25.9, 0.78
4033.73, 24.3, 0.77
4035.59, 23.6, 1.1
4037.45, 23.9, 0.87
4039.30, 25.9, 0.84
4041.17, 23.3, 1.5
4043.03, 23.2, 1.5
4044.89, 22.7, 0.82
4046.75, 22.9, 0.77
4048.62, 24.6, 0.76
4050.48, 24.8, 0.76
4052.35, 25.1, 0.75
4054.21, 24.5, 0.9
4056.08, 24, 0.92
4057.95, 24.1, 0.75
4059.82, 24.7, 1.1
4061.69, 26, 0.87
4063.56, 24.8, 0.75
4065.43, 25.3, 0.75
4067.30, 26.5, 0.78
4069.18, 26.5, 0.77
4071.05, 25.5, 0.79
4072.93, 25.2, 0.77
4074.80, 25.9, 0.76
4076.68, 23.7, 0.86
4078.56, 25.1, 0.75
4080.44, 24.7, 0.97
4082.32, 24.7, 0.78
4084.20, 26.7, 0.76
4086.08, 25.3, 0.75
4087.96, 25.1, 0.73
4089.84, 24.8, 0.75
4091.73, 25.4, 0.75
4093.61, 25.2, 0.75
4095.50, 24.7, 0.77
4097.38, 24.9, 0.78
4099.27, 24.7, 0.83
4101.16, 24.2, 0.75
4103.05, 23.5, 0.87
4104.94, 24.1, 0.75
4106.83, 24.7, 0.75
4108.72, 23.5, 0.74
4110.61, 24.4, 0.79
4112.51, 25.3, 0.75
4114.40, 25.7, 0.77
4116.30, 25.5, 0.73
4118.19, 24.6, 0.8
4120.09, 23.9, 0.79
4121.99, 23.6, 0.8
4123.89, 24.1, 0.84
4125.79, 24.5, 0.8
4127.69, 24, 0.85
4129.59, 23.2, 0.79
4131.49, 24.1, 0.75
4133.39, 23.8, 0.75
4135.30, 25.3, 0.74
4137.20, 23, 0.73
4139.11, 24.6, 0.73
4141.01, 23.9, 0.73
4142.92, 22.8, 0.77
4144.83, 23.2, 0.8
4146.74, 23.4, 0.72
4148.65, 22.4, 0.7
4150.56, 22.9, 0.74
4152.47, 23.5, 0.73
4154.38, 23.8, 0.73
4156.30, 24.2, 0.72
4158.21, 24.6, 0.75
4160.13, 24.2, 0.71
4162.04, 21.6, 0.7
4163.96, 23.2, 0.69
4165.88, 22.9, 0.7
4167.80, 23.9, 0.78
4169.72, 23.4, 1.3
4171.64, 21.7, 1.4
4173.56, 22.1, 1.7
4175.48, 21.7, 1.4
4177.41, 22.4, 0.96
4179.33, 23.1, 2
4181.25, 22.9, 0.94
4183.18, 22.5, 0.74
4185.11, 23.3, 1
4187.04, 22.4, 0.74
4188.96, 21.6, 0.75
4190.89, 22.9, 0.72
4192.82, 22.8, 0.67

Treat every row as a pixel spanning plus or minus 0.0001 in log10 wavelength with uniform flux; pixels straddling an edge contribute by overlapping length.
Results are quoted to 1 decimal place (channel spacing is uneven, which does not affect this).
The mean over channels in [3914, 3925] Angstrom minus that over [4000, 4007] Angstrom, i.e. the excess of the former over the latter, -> 1.8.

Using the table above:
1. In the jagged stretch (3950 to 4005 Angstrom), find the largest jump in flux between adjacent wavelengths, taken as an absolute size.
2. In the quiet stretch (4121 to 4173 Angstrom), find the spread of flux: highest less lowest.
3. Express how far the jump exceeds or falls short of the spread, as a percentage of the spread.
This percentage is -22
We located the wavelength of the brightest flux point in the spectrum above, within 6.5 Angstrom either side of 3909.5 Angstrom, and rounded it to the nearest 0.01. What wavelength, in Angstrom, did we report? 3912.97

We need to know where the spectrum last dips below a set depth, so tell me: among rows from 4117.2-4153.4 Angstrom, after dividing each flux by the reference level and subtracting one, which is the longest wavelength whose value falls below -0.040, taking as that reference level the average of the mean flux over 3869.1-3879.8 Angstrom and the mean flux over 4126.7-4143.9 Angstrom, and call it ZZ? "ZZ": 4152.47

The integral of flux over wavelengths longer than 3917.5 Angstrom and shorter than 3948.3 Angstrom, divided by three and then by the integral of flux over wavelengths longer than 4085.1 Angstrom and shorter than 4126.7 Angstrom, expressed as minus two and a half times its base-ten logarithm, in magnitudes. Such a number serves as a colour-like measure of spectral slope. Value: 1.5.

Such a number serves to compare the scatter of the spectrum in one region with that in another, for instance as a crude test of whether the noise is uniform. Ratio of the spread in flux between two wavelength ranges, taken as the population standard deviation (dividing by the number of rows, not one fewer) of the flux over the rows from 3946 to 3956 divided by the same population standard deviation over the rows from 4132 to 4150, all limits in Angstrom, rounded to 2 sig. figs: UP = 1.5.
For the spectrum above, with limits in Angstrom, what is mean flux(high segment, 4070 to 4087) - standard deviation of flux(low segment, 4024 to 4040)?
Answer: 24.3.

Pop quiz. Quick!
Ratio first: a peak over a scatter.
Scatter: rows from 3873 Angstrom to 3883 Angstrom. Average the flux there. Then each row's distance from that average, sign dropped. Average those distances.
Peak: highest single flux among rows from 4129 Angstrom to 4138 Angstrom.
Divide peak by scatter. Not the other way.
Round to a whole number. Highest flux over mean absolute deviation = 40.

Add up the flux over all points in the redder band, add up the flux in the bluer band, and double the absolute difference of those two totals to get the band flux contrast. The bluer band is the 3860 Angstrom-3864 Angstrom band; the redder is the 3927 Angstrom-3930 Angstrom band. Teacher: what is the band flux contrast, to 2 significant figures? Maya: 10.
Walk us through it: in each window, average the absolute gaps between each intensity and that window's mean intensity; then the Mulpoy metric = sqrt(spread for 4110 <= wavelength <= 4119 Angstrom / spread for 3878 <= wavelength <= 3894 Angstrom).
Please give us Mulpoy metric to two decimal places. 0.64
